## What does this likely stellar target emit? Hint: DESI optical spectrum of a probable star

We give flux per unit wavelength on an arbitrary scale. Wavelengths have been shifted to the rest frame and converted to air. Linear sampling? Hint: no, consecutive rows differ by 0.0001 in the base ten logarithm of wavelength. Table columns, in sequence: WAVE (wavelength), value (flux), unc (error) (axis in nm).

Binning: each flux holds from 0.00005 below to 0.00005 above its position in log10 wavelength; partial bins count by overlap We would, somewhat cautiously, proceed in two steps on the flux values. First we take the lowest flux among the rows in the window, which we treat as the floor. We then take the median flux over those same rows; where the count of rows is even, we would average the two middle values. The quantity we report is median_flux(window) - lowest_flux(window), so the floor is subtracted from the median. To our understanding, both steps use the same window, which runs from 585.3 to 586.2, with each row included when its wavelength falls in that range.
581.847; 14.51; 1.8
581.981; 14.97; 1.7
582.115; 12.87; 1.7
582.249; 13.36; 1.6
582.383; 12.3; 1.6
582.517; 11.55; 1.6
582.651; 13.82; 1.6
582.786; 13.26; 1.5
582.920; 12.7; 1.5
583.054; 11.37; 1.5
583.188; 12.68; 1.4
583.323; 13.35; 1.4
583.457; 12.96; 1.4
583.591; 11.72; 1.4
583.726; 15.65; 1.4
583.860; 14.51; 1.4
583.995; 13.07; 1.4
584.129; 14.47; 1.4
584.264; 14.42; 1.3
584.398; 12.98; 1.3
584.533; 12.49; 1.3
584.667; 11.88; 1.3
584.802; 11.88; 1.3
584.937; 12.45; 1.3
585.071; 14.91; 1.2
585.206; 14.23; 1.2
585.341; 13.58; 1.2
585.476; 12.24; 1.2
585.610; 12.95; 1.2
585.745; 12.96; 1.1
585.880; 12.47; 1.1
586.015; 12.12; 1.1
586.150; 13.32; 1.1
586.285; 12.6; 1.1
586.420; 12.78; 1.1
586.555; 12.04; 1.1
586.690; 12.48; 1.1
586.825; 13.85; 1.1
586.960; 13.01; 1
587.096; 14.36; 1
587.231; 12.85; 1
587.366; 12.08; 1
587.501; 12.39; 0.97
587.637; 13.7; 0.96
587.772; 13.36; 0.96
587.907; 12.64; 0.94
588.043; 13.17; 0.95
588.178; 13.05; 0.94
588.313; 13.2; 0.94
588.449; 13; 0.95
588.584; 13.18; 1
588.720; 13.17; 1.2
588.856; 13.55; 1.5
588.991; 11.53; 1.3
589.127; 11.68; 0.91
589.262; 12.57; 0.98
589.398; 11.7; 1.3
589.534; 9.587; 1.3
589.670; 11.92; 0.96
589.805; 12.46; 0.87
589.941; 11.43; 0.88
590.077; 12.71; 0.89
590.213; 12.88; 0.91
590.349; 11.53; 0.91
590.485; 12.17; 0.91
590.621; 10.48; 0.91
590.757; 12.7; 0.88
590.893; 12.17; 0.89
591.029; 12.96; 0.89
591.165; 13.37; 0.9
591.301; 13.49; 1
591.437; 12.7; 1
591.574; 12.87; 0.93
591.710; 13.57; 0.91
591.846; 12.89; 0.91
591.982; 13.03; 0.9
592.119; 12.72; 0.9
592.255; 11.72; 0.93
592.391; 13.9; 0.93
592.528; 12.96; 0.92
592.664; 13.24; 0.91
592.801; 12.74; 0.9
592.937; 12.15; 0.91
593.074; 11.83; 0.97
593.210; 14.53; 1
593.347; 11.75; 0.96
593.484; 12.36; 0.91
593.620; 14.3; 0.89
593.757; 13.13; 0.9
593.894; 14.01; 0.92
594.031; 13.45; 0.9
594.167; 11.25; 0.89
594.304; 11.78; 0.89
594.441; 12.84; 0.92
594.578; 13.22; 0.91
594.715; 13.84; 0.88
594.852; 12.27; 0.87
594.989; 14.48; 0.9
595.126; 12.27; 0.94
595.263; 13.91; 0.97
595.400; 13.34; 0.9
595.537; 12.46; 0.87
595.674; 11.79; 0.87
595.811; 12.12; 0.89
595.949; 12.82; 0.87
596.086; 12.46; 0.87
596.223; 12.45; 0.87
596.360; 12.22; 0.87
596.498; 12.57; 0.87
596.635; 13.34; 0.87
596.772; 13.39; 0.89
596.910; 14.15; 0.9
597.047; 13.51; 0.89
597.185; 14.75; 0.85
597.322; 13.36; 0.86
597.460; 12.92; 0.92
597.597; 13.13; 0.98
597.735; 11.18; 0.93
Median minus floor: 0.83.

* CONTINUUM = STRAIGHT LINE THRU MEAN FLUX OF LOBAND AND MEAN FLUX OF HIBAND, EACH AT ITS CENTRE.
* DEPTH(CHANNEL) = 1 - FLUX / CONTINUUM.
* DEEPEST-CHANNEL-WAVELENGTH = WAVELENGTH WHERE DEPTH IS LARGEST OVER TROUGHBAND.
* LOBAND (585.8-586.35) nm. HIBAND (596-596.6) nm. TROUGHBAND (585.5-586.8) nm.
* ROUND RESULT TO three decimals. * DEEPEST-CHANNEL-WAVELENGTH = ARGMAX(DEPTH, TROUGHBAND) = 586.555 nm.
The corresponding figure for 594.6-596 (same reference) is 595.674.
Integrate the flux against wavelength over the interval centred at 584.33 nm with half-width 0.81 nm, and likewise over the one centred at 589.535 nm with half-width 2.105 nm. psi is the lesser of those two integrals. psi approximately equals 22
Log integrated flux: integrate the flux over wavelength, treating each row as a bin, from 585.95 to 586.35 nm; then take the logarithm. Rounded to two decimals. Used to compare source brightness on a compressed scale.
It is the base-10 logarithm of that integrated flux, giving 0.71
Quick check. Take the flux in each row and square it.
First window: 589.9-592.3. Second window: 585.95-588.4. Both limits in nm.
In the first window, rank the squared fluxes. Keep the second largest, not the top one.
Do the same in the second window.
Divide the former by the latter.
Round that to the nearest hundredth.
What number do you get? 0.95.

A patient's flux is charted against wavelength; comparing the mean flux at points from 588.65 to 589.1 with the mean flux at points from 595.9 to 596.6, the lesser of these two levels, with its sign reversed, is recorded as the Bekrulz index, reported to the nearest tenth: -12.5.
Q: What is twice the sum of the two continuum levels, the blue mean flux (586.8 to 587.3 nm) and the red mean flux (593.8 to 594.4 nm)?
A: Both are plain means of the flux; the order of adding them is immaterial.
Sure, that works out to 52.3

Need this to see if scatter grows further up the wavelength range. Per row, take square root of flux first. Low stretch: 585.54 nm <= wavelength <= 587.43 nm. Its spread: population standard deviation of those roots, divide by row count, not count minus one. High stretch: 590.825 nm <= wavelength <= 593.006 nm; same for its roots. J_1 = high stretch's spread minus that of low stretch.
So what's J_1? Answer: -0.012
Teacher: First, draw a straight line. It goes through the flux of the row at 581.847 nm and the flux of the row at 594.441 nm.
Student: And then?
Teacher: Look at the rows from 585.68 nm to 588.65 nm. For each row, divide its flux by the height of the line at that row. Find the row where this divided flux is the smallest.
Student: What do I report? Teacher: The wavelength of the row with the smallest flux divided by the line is 586.555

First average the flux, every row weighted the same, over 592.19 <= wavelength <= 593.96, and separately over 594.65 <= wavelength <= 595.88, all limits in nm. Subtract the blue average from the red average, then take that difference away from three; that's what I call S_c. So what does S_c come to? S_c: 3.03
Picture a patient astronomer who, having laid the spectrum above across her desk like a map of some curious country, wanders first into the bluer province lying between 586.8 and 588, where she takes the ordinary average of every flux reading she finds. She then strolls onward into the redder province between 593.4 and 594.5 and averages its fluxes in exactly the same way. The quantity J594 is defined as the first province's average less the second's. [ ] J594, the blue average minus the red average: 0.2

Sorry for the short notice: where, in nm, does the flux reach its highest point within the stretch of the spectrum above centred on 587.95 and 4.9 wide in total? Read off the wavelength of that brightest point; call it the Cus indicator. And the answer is 587.096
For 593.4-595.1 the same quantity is 594.989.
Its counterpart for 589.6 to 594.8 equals 593.210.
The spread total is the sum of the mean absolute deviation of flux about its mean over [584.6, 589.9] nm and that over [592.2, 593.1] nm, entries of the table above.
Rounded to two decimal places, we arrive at 1.33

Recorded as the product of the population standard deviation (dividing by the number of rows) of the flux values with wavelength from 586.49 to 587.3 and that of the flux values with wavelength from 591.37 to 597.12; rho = 0.64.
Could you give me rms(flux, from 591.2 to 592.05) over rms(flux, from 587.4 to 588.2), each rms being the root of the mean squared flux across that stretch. 1.003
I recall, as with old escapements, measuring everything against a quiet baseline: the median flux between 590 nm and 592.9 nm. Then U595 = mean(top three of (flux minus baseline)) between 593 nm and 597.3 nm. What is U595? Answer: 1.7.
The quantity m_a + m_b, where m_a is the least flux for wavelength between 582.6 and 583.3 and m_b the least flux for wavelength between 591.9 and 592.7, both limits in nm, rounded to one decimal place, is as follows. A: 23.1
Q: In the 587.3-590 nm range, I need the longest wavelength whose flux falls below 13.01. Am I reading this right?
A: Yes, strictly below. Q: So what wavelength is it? 589.941 nm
